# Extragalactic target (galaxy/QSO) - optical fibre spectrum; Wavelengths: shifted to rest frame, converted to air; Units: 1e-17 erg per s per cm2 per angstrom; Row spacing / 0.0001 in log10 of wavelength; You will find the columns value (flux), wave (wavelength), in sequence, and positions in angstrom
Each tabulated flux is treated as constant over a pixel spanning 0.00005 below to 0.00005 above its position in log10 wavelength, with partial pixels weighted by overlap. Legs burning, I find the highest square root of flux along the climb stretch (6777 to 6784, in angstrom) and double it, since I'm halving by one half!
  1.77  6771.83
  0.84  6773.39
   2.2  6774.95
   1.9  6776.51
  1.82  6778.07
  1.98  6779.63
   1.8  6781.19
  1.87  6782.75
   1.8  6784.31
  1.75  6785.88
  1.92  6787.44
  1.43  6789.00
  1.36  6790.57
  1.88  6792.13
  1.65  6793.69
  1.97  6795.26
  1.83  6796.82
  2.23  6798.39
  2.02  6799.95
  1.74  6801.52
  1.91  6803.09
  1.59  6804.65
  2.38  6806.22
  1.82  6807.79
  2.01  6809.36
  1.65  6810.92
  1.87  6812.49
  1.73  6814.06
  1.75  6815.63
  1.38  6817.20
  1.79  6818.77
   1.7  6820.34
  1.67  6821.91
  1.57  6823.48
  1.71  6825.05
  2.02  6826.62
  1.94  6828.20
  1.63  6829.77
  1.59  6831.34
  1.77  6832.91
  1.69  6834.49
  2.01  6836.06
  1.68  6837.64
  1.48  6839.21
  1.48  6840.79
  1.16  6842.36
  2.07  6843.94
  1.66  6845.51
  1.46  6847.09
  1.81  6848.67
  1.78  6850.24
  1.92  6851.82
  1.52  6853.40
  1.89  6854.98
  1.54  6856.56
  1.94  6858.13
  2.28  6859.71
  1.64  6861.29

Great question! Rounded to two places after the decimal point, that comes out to 2.81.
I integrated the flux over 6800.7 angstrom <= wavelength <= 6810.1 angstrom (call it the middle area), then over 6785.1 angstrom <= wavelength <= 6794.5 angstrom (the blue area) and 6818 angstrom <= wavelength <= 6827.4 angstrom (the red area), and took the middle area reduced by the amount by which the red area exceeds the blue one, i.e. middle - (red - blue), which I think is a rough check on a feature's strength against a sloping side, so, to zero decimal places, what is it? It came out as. 17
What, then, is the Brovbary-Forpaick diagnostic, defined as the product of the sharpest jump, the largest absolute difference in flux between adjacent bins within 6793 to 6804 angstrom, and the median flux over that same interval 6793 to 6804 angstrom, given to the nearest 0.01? 0.76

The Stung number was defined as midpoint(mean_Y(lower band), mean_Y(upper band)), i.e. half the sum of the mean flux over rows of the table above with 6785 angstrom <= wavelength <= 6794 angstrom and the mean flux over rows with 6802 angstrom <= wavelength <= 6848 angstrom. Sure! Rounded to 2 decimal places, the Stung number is 1.70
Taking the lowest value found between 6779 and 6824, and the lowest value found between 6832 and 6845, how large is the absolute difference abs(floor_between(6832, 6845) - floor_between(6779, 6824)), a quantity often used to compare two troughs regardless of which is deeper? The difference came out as 0.20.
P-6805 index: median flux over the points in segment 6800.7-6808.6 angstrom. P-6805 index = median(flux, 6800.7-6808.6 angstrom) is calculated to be 1.82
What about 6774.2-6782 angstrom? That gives 1.90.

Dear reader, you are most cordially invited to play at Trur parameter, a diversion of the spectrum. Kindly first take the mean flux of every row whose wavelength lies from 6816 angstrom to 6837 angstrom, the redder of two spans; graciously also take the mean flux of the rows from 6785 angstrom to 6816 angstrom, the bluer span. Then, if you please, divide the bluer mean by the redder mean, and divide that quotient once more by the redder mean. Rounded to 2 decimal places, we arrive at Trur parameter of 0.61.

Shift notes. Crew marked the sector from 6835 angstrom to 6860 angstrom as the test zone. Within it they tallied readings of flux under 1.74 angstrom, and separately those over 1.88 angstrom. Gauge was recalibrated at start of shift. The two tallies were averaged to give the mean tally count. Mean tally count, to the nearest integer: 7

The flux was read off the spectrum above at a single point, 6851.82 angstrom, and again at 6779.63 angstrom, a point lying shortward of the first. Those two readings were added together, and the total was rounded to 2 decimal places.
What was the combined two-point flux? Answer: 3.90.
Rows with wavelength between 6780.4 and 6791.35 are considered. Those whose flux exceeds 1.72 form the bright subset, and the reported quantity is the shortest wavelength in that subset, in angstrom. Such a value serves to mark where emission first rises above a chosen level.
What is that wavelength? 6781.19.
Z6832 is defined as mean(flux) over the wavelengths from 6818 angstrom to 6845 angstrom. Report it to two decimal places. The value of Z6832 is 1.70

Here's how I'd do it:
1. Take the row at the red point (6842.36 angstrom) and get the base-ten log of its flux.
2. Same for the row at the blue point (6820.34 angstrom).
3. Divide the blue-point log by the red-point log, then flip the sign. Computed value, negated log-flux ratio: -3.6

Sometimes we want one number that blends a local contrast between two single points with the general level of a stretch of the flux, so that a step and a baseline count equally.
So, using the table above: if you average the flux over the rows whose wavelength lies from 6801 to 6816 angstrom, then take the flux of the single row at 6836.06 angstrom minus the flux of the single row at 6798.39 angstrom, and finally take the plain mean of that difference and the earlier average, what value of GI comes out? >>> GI 0.81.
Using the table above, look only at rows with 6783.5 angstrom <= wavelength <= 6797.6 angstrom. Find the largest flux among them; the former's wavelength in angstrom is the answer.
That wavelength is 6795.26 angstrom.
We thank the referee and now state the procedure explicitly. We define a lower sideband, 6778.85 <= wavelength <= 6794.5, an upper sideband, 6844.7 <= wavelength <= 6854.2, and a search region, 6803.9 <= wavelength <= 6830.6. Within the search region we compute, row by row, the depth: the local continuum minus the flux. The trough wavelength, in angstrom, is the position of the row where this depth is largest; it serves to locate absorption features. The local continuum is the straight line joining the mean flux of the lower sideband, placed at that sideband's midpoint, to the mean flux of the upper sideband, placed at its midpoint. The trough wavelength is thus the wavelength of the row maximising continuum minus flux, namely 6817.20 angstrom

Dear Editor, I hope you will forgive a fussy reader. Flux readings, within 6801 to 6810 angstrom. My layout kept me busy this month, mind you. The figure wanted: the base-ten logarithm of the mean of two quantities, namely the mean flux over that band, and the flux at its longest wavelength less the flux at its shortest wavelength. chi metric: 0.04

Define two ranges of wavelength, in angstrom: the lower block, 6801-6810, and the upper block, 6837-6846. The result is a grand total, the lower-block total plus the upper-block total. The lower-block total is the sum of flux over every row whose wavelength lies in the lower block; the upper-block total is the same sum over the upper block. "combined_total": 21.0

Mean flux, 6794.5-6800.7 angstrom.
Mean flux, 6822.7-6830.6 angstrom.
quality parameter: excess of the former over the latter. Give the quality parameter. 0.24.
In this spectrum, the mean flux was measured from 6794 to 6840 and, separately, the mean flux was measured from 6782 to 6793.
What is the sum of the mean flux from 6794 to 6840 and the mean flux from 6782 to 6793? 3.51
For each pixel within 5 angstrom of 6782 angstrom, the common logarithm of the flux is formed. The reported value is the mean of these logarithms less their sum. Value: -1.32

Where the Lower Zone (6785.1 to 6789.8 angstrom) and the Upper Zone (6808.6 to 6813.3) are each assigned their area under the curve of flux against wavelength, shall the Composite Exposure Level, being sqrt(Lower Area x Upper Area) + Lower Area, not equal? 16.3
